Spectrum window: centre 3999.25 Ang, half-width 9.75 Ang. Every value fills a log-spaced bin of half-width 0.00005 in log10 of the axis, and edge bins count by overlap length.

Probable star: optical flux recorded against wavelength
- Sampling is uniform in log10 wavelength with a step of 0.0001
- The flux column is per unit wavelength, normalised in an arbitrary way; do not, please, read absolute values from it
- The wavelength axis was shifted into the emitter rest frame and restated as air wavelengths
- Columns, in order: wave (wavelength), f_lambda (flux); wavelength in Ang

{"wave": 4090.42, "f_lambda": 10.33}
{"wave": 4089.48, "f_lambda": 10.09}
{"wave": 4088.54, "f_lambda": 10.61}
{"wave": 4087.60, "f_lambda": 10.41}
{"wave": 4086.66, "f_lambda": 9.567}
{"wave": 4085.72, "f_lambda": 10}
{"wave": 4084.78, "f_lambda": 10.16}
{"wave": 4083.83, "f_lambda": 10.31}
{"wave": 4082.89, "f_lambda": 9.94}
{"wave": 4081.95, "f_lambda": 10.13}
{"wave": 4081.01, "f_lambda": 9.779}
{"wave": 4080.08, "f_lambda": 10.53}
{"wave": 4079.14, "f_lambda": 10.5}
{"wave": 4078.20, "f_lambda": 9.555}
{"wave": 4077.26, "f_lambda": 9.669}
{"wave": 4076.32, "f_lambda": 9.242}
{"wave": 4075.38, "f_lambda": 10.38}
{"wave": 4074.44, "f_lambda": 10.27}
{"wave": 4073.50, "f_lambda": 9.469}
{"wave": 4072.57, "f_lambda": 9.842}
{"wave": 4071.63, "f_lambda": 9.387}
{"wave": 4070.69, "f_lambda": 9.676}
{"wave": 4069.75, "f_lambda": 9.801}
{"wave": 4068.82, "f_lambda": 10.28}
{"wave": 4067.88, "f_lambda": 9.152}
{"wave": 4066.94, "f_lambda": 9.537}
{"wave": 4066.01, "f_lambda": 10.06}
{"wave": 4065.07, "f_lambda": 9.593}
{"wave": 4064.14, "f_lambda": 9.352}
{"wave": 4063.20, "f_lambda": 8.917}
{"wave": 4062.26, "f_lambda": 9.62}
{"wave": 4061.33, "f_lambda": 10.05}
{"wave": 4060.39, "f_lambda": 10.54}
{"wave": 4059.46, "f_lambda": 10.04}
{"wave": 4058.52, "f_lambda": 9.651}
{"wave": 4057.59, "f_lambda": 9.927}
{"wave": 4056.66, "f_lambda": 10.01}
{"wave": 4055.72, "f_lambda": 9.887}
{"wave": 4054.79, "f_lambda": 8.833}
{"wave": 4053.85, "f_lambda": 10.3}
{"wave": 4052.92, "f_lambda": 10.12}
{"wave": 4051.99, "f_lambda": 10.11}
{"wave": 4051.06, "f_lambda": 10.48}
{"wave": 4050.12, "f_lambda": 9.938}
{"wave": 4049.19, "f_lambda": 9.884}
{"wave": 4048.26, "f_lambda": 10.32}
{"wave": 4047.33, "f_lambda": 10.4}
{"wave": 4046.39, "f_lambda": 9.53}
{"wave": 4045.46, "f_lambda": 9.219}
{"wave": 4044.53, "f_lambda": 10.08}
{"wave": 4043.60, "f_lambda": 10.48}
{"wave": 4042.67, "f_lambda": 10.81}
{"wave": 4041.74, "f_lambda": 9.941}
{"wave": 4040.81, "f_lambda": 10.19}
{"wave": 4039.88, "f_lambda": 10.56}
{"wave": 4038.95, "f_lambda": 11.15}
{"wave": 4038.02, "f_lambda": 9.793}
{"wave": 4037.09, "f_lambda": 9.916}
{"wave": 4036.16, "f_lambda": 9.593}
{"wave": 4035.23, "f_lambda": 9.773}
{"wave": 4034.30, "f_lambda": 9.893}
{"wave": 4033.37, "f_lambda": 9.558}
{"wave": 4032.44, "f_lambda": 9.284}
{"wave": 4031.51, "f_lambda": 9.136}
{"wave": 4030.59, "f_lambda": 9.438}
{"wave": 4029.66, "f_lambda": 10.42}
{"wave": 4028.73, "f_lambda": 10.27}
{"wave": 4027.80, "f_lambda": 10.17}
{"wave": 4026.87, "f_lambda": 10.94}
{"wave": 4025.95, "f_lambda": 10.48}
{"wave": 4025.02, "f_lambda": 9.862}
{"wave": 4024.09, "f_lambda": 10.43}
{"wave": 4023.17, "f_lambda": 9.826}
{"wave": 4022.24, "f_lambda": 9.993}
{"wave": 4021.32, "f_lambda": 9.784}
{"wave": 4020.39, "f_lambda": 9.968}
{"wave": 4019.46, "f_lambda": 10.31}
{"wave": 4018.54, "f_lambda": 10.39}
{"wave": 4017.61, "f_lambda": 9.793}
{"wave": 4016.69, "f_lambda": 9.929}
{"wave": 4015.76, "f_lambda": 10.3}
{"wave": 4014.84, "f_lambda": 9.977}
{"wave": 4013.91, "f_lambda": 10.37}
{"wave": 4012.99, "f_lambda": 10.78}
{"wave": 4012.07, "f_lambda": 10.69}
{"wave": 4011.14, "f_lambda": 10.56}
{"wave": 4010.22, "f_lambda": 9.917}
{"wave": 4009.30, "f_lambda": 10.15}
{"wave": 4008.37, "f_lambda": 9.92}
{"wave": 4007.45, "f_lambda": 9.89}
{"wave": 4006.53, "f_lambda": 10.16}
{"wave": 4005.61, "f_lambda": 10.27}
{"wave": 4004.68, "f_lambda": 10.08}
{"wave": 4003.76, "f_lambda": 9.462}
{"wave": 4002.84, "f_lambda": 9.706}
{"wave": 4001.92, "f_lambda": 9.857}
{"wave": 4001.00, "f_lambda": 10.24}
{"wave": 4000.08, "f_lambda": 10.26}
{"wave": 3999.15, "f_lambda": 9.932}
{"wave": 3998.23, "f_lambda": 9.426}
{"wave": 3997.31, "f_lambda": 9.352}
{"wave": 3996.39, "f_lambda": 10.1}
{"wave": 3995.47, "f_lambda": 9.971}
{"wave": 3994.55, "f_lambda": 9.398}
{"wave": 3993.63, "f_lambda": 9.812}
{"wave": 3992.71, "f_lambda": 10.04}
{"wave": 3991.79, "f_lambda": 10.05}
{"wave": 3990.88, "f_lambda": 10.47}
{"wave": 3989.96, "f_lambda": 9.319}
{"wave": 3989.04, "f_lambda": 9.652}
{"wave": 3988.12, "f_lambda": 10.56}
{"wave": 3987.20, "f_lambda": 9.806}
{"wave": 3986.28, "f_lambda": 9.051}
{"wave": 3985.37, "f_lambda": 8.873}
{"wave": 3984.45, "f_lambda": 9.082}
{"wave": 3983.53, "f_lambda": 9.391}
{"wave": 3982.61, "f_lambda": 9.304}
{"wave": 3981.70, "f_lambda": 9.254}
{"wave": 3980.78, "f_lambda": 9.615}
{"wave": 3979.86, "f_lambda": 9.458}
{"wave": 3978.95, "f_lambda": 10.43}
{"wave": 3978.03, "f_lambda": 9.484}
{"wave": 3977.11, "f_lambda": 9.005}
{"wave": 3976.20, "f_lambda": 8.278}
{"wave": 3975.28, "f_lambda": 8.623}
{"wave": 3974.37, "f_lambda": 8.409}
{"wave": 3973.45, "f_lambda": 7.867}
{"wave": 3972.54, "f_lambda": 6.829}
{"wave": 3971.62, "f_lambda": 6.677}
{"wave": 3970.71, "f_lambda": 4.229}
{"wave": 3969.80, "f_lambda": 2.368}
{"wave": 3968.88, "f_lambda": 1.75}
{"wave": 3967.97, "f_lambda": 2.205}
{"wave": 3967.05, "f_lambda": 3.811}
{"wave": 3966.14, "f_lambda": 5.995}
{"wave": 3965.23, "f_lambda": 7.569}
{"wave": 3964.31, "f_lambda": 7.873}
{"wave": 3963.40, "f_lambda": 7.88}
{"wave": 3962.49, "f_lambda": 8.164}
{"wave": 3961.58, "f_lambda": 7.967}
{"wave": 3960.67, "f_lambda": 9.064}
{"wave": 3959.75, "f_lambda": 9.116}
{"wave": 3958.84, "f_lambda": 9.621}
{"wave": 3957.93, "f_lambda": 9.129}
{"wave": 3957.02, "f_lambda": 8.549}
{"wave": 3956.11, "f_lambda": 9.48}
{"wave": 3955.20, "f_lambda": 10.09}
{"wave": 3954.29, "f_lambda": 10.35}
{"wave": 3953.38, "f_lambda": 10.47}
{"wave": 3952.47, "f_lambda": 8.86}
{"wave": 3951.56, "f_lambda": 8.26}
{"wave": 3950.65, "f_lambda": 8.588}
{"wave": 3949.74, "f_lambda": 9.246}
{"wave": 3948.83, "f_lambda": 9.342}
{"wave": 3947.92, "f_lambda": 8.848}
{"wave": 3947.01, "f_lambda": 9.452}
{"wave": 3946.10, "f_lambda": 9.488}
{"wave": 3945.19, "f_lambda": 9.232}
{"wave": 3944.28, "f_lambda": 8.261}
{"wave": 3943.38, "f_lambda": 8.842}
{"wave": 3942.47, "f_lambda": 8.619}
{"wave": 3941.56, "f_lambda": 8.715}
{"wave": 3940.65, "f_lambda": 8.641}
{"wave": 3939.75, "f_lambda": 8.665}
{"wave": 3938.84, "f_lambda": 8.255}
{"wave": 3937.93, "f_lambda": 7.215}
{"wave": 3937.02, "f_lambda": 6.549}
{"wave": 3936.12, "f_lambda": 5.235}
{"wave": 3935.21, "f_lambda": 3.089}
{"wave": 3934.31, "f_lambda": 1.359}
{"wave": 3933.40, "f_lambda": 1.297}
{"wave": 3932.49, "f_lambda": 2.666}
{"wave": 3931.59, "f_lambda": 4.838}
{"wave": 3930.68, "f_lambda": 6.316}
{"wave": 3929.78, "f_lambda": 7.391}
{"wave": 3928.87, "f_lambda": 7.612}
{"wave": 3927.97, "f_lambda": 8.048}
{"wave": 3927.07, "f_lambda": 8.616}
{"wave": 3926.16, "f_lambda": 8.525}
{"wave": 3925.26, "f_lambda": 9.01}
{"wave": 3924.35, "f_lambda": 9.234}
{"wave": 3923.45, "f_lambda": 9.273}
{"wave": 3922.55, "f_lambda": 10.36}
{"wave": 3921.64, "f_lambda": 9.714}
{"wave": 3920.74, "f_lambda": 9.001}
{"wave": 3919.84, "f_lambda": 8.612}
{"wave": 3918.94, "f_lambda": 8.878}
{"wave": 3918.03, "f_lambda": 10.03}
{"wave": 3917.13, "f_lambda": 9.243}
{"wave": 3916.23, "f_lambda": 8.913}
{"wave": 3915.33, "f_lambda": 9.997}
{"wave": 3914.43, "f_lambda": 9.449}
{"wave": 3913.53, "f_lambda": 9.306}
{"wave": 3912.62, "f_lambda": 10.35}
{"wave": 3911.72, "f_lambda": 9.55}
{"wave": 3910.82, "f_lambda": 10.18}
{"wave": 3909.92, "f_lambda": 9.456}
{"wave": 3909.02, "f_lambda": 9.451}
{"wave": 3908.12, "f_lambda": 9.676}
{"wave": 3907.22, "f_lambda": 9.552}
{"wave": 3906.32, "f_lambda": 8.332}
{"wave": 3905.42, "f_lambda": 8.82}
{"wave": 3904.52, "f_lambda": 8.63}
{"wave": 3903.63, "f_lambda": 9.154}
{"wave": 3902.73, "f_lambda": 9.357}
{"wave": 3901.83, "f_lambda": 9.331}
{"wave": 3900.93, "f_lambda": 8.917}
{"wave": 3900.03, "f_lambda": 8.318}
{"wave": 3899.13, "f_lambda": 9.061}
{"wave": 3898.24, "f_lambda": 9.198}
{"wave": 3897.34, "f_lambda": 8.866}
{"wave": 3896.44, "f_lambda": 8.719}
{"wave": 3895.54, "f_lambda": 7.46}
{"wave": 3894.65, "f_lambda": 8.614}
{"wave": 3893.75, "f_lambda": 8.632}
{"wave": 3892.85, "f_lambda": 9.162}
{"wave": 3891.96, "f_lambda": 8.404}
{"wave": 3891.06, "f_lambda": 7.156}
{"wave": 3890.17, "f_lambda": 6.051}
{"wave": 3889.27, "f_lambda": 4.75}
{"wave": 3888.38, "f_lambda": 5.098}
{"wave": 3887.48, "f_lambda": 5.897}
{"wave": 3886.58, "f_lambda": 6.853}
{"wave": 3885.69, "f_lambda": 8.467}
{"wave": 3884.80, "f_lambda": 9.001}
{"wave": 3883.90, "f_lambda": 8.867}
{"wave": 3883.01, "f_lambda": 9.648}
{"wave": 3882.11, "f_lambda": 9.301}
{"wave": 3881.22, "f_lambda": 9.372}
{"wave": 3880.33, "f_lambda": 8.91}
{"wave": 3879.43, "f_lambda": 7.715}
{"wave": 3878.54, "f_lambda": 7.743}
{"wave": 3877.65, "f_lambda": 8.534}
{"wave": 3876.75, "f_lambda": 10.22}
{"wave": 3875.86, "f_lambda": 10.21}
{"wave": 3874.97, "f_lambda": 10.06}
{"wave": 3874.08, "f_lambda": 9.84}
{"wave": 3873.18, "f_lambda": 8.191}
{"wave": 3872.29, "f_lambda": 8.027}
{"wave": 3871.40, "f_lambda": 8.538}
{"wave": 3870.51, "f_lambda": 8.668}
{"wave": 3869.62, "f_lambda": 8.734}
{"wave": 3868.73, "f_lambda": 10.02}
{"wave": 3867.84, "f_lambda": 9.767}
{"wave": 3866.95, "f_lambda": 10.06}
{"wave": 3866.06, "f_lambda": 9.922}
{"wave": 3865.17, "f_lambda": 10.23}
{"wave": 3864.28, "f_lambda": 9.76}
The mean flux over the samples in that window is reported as 9.9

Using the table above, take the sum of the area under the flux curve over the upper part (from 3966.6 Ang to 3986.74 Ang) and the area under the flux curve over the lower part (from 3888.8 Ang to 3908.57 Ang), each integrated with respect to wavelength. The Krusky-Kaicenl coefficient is 317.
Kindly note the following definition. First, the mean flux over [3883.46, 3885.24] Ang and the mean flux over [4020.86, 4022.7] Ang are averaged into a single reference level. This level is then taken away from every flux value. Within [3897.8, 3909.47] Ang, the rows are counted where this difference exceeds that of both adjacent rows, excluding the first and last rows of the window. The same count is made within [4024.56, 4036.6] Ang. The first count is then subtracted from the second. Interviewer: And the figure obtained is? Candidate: 0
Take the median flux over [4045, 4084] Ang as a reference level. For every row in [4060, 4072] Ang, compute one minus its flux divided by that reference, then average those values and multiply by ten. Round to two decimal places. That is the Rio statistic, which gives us 0.22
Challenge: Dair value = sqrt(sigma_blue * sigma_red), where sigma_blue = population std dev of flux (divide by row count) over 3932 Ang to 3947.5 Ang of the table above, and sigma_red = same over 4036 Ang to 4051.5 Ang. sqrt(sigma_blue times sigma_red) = 1.2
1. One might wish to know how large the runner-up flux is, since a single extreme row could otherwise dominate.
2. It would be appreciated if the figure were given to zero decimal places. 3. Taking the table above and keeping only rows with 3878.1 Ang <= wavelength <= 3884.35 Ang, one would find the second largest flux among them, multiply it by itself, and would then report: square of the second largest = 88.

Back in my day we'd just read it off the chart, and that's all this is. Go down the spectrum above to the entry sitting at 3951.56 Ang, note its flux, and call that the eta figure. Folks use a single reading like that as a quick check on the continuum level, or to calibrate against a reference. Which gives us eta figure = 8.26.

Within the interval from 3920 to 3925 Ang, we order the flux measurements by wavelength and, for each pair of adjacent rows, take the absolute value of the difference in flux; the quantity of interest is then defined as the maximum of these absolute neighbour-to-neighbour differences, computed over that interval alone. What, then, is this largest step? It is 1.09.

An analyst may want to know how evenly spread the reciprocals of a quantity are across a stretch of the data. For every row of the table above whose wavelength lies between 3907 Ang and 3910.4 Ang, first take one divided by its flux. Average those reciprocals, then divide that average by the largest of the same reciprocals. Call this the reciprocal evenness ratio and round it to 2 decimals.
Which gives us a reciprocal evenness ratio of 0.99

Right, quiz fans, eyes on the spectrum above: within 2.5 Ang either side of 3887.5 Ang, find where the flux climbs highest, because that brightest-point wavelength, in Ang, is 3885.69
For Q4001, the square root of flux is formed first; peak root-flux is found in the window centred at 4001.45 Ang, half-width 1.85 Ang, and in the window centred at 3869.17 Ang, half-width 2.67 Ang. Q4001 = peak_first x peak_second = 10.2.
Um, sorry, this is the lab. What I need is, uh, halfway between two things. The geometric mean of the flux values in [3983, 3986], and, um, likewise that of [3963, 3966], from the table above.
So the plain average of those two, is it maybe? 8.44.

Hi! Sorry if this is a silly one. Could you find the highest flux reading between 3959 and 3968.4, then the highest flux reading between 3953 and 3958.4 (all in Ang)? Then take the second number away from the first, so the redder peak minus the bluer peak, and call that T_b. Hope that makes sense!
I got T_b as -1.4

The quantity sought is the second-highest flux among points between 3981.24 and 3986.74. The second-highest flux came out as 9.304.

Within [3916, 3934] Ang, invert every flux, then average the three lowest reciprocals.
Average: 0.0997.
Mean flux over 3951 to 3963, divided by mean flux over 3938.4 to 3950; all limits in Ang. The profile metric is 1.03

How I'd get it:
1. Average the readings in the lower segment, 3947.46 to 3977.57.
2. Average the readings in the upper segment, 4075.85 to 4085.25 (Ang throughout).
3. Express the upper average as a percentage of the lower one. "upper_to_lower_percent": 129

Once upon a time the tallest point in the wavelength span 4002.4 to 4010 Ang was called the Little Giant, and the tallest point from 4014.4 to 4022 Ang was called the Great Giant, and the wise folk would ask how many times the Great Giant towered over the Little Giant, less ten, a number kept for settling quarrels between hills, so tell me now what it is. -8.99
